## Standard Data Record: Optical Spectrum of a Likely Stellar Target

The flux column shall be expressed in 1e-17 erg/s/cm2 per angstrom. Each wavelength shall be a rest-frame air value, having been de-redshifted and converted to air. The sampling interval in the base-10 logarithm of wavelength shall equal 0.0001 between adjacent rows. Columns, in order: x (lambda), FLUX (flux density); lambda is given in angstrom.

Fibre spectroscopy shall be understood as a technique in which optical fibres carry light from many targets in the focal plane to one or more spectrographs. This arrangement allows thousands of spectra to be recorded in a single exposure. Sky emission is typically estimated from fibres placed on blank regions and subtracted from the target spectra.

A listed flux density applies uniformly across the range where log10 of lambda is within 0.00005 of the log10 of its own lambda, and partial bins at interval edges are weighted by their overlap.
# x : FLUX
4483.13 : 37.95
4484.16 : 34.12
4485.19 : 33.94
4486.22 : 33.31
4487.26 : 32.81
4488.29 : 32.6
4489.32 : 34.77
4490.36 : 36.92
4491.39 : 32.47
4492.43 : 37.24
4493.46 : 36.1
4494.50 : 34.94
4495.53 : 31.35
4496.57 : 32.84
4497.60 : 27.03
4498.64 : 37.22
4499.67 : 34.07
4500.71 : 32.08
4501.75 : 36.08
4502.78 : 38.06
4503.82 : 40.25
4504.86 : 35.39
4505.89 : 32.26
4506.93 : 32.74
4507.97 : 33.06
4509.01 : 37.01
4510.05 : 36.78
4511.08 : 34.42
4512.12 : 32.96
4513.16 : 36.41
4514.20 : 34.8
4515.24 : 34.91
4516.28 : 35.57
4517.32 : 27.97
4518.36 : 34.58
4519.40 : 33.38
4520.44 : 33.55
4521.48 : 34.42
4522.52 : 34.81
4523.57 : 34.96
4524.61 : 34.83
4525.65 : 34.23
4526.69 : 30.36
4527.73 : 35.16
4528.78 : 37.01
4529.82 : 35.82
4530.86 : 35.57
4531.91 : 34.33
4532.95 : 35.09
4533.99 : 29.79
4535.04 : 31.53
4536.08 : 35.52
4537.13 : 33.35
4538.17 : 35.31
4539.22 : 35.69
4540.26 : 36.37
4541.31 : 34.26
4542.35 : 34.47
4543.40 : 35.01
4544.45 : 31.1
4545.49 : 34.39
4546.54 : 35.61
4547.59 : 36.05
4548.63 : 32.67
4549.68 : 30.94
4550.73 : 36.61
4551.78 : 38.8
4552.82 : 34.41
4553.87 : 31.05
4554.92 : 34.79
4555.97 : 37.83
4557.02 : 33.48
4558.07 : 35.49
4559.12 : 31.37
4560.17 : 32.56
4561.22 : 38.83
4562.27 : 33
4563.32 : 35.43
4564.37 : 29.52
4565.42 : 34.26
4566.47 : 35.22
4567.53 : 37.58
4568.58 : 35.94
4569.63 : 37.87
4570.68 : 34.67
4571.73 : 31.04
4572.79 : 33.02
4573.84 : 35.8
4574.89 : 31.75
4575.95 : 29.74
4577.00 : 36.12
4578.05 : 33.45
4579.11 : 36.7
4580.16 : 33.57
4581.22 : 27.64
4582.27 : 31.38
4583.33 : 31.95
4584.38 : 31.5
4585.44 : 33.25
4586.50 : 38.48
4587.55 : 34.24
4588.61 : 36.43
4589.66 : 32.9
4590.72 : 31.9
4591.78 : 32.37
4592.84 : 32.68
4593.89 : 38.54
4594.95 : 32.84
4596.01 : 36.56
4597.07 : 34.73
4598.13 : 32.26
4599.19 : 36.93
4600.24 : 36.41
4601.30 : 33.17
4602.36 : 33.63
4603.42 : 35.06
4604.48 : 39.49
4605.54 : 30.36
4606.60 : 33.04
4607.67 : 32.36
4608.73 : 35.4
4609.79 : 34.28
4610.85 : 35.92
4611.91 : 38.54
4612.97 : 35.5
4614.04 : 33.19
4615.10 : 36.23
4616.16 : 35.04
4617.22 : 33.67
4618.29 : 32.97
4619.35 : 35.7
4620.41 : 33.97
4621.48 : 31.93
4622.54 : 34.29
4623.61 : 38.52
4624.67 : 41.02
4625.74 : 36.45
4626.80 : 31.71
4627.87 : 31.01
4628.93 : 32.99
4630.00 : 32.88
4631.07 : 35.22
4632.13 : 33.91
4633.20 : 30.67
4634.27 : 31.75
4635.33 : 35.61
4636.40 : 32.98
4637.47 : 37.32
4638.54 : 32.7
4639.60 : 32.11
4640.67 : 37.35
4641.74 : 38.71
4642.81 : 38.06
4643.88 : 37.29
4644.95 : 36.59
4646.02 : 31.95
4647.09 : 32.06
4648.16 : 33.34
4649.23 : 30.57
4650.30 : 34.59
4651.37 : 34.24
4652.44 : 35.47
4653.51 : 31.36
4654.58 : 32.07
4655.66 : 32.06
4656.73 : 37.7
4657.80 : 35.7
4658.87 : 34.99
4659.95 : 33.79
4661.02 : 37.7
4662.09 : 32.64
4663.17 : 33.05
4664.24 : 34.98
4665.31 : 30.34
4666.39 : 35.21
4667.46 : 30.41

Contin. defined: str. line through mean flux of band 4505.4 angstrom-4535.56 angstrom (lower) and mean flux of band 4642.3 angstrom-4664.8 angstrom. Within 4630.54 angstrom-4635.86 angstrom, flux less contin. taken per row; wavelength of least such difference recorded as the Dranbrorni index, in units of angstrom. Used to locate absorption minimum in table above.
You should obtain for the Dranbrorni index 4633.20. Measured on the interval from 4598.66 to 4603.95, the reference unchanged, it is 4601.30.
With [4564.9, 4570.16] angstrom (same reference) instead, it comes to 4565.42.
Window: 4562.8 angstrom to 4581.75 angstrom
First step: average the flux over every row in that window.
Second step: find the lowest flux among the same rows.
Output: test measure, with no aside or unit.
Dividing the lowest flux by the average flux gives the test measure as 0.82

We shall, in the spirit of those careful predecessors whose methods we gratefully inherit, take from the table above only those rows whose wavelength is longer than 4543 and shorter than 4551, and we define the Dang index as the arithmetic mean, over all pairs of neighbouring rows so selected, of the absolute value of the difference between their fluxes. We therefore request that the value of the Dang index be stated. 2.8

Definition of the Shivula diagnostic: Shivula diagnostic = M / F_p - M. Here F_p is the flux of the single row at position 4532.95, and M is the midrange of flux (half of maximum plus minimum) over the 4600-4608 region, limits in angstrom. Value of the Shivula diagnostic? -33.9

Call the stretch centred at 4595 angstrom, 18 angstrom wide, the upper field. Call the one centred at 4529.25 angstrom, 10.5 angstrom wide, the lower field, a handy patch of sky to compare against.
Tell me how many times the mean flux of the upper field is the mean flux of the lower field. 1.01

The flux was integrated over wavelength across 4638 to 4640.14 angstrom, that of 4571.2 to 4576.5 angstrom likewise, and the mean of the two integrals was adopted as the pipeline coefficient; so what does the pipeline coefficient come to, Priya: 120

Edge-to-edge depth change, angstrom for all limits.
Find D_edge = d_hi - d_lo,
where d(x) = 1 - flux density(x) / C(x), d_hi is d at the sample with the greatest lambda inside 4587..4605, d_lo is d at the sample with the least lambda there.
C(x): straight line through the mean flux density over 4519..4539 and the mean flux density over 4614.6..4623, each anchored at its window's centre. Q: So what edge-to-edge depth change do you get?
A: -0.15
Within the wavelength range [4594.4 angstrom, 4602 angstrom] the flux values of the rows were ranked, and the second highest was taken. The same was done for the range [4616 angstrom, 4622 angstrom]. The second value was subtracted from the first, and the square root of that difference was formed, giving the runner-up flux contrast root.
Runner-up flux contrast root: 1.2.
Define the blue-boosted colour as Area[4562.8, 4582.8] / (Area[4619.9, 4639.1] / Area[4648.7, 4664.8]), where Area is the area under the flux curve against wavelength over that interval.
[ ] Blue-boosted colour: 564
